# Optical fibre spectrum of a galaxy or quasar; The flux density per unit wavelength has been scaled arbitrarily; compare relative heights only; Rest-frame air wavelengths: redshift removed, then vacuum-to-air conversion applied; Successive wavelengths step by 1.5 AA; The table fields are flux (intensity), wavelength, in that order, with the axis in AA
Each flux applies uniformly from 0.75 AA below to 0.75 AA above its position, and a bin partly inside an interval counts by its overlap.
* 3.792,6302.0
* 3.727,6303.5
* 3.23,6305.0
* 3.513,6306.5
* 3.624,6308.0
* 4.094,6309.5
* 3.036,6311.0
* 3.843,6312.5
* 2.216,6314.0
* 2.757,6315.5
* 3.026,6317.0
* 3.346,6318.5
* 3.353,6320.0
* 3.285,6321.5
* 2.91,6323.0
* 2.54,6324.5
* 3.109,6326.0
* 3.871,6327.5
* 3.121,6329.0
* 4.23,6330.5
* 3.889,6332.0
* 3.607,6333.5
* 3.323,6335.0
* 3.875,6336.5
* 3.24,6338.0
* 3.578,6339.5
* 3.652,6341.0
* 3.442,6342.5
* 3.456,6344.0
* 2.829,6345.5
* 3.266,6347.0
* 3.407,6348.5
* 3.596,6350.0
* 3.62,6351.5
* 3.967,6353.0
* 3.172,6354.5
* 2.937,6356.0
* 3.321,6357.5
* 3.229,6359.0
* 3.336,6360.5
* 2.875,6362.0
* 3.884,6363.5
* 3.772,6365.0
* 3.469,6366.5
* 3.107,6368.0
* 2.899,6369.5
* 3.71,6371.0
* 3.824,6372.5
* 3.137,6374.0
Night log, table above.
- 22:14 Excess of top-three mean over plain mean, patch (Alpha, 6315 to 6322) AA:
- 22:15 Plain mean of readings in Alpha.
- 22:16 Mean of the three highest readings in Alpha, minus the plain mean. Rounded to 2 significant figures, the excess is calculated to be 0.17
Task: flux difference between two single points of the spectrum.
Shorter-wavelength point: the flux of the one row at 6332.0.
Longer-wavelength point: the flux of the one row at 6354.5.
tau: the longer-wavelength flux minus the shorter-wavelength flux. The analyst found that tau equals -0.7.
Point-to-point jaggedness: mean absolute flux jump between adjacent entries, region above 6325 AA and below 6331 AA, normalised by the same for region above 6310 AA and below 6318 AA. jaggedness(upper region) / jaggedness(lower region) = 1.08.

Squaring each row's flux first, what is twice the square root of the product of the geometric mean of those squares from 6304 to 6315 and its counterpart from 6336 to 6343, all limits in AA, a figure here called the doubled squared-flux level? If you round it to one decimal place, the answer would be 23.5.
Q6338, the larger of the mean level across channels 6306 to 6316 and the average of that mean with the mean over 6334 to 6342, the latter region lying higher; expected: 3.42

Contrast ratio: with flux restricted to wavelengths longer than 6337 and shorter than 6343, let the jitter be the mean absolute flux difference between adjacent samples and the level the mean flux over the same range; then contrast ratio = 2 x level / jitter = 34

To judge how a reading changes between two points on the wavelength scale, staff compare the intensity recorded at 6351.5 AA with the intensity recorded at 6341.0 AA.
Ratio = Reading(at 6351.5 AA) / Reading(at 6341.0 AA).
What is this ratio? 0.99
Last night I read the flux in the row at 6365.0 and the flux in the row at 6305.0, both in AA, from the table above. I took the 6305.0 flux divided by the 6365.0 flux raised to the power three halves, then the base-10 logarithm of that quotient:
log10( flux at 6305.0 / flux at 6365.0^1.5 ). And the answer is -0.36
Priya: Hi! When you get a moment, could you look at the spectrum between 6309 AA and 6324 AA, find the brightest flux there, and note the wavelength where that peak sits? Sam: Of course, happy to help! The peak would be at 6309.5 AA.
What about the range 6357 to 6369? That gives 6363.5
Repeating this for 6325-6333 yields 6330.5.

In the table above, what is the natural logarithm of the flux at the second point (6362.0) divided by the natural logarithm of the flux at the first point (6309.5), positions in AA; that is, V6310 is 0.75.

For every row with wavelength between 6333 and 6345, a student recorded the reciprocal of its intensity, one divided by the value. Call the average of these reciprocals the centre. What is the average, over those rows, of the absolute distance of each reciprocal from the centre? 0.013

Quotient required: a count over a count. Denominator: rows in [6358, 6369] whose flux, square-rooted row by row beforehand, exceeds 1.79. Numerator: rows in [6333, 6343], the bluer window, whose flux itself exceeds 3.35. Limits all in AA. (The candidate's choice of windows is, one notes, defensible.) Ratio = 1.00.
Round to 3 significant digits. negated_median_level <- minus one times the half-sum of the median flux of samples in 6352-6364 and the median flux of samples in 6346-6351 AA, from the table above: -3.34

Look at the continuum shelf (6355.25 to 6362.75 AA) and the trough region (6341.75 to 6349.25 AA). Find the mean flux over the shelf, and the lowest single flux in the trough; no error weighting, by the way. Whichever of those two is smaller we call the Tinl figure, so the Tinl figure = 2.8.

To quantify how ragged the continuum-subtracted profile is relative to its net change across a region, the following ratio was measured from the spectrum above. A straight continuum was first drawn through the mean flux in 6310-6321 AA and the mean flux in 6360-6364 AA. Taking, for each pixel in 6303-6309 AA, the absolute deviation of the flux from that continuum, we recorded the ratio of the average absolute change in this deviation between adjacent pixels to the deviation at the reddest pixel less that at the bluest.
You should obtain -2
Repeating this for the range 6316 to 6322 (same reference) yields 1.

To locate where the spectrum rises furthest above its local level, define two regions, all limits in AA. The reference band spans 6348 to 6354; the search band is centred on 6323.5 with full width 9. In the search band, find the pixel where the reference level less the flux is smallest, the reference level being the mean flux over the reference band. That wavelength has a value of 6327.5 AA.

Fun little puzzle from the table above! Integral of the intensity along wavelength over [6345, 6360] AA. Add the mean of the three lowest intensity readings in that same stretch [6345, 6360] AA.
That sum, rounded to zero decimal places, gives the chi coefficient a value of 53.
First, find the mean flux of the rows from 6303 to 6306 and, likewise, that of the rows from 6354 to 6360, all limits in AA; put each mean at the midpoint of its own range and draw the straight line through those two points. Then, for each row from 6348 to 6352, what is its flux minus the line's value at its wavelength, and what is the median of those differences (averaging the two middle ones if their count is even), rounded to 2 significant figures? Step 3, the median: 0.39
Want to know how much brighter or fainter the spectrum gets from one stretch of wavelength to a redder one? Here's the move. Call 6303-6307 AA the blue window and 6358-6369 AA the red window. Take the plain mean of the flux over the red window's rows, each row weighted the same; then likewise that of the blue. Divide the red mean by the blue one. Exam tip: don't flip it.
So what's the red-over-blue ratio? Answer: 0.97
